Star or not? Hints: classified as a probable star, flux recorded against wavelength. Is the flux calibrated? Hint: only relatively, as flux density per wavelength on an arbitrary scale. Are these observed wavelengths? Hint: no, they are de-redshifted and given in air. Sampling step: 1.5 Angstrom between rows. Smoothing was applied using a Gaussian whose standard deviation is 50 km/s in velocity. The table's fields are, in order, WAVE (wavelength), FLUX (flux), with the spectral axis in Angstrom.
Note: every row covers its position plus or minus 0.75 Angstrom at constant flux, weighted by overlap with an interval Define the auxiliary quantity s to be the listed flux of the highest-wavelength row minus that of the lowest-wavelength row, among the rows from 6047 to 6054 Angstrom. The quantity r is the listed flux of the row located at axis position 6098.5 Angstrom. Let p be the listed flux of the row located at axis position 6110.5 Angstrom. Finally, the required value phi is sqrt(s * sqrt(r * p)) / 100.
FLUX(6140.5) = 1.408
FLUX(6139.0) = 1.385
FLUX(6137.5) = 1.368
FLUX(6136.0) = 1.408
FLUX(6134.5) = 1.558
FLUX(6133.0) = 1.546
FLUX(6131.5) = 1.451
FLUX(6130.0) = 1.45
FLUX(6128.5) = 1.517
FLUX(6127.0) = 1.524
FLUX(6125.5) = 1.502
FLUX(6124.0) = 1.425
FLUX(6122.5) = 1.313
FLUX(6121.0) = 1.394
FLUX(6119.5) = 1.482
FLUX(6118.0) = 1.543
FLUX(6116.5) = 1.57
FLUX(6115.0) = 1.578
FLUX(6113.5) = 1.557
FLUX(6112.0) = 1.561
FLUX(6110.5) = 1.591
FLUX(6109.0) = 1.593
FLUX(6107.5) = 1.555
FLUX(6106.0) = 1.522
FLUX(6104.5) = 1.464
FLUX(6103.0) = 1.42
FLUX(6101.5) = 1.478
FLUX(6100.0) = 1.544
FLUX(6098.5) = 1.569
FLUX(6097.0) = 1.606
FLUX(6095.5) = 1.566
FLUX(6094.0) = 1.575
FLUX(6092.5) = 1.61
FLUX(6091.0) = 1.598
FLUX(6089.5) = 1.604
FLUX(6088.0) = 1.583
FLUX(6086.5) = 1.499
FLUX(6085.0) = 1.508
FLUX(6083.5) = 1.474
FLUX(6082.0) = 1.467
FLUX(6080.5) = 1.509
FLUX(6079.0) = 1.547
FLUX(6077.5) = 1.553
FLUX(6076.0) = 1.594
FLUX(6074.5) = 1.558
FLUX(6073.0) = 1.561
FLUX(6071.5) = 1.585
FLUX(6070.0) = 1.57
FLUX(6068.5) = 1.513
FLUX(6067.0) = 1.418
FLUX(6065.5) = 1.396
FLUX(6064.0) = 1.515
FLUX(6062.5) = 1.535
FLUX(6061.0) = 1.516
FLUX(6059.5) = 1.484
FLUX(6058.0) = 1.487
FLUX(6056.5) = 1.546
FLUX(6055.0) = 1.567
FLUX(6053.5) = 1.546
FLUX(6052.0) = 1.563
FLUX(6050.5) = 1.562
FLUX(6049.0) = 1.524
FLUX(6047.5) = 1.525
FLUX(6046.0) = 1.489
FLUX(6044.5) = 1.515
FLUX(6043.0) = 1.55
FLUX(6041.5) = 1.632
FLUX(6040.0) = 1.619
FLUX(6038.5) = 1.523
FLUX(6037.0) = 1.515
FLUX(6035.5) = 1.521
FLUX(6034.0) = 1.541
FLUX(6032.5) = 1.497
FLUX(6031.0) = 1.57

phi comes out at 0.0018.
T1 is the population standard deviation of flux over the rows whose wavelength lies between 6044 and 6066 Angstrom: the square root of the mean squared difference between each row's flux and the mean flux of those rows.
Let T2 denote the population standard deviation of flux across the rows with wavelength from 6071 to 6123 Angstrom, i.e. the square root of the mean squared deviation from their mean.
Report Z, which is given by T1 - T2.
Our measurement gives -0.023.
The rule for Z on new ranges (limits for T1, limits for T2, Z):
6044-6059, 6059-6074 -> -0.031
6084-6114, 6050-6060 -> 0.018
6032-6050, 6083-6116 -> -0.009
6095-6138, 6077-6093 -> 0.024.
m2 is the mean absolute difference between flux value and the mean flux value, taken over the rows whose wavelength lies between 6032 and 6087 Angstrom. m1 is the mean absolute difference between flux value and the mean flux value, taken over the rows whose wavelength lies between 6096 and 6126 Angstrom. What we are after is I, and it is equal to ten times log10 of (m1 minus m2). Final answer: -16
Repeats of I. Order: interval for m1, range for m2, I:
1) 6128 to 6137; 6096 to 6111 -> -28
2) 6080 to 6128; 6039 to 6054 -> -17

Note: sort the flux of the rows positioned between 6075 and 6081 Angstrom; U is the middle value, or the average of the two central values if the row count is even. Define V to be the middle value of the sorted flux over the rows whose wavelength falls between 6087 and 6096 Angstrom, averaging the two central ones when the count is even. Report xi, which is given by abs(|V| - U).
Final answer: 0.04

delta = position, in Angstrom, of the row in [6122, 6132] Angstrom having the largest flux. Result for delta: 6127.0 Angstrom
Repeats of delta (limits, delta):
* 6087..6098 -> 6092.5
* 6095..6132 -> 6097.0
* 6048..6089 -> 6076.0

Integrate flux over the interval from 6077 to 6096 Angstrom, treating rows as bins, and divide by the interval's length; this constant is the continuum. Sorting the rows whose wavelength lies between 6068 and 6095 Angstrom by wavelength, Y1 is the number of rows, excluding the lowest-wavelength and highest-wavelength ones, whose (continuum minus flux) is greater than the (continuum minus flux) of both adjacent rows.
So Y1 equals 4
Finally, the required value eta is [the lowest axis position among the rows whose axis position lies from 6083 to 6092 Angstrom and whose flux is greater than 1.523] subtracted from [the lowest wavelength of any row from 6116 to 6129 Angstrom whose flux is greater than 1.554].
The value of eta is 28.5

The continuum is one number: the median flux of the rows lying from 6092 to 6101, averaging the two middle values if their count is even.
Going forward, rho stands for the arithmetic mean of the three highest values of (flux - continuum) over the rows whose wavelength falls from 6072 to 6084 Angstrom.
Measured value -0.001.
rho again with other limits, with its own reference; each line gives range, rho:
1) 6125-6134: -0.043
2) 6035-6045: 0.028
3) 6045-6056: -0.008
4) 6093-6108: 0.011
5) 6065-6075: 0.000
